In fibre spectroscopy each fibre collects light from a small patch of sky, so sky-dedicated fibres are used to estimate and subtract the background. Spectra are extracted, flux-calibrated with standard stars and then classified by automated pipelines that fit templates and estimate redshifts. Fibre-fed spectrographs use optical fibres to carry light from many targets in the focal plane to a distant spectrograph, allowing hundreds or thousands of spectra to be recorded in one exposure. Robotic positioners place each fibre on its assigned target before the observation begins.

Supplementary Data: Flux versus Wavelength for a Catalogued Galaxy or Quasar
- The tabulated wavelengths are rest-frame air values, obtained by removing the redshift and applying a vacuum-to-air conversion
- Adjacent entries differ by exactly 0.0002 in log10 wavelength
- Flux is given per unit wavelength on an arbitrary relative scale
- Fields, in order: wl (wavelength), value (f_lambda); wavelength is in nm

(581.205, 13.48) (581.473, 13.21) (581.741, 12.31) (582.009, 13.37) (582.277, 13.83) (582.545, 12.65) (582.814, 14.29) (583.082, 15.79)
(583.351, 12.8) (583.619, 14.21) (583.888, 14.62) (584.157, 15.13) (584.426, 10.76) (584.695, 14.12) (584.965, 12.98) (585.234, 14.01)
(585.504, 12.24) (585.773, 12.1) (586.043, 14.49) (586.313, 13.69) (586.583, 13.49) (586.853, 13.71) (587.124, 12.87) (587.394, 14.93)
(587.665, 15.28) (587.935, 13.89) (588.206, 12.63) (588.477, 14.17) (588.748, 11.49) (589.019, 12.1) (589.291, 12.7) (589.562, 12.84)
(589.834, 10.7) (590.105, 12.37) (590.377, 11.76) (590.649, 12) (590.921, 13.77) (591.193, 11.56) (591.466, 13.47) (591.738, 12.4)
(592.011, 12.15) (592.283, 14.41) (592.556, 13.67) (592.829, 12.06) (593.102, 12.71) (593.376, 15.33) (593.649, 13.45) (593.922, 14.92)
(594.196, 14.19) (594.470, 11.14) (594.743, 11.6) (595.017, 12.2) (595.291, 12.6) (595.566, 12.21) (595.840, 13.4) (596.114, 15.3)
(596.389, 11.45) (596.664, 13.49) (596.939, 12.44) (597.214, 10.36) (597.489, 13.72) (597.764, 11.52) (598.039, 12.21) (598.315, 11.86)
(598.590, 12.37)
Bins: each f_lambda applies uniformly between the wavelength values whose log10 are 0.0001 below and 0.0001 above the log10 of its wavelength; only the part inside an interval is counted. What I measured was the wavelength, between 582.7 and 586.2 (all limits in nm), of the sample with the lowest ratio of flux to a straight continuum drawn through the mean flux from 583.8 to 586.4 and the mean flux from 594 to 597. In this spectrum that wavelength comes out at 584.426 nm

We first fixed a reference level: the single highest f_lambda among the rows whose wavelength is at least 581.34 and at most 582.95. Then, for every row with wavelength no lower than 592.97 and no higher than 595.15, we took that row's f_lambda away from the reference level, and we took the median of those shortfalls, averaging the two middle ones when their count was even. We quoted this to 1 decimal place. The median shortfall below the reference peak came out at 1.2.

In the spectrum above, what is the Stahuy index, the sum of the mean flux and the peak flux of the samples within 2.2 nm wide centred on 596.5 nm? 28.1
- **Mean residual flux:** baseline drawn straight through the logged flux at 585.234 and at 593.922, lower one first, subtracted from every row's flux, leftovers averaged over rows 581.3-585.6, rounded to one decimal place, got -0.3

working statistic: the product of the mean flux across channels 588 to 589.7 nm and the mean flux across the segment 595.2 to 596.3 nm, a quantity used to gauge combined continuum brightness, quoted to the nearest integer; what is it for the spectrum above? 169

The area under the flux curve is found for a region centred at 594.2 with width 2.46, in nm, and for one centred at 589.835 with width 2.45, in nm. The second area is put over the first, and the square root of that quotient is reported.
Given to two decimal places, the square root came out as 0.96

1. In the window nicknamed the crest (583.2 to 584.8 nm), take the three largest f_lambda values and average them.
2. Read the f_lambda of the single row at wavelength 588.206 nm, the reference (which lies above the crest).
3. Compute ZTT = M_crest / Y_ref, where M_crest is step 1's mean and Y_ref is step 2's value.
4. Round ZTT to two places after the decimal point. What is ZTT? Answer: 1.16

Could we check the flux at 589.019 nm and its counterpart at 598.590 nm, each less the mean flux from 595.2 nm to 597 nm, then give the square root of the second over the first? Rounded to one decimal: 0.8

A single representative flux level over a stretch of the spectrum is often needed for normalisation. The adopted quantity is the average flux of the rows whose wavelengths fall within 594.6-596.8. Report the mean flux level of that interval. 12.8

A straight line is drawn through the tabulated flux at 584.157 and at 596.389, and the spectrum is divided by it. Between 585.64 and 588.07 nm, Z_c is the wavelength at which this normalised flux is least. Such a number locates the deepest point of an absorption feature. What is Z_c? 585.773 nm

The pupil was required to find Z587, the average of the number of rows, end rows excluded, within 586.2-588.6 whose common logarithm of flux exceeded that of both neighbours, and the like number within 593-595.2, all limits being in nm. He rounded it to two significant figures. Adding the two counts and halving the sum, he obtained 2.0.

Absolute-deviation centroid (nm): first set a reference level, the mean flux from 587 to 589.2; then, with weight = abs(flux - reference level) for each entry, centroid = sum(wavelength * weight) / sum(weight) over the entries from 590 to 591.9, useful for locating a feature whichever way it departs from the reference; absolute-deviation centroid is 590.82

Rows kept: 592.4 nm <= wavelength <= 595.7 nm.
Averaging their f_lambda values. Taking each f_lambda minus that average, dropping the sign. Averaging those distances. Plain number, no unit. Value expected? 1.09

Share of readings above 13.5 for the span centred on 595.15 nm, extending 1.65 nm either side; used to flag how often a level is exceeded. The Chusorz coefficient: 0.25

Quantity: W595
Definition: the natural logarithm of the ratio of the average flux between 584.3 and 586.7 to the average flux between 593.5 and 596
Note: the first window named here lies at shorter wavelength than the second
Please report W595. 0.02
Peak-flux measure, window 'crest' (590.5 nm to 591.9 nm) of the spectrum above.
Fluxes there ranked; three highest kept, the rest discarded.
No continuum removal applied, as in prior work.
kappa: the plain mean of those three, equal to 13.2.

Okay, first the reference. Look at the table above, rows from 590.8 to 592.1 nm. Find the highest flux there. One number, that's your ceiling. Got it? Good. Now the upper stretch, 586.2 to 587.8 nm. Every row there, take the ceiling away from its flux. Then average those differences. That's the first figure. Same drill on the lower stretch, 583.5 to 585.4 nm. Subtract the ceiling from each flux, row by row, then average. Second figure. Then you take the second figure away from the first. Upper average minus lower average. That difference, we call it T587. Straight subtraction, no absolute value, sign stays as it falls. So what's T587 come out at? 0.3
